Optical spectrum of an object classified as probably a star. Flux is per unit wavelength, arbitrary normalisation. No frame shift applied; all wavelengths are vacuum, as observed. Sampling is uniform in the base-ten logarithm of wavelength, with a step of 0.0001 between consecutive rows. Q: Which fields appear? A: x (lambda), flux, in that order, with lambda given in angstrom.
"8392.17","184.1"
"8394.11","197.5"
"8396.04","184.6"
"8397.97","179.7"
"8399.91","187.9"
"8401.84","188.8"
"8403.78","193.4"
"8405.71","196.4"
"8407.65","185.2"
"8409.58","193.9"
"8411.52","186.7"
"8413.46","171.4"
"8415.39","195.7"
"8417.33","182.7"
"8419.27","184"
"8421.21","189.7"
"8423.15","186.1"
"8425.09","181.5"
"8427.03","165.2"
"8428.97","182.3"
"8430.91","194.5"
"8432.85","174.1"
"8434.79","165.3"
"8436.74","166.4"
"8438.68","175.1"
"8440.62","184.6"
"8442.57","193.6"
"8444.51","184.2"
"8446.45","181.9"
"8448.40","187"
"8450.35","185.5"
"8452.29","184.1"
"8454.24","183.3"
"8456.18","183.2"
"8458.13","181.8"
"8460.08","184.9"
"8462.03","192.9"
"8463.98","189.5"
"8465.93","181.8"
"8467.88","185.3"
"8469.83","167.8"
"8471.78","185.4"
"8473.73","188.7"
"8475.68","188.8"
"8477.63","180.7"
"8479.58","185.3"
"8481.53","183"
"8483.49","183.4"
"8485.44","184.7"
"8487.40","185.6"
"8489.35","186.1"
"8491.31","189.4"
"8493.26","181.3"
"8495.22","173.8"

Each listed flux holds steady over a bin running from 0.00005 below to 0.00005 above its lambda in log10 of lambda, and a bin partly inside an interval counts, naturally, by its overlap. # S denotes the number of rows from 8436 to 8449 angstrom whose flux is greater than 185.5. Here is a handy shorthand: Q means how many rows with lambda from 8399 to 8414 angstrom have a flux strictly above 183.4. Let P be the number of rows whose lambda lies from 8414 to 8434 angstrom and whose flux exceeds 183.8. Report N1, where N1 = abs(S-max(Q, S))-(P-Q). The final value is 7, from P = 5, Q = 7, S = 2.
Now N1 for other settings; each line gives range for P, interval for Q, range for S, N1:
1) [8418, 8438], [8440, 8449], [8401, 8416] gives 0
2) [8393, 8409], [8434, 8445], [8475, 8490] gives -4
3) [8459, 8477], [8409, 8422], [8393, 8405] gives -1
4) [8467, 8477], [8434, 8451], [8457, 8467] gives 4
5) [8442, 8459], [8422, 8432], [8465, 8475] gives -2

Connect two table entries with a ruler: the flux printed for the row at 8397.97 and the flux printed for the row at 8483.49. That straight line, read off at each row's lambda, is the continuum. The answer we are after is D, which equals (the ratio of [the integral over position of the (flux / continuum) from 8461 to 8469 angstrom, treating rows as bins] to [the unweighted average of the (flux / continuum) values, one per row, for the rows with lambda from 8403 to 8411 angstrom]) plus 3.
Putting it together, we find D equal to 10.7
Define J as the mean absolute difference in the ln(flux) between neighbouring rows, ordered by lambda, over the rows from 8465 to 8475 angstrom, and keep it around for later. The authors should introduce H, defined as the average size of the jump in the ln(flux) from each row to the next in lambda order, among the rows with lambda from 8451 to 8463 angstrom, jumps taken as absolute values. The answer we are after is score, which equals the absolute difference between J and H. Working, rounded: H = 0.014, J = 0.06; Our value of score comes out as 0.045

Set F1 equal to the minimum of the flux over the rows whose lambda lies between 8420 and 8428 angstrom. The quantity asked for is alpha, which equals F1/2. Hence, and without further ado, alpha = 82.6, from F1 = 165.2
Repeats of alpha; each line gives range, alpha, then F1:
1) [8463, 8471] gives 83.9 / 167.8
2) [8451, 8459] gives 90.9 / 181.8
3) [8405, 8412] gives 92.6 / 185.2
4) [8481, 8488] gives 91.5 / 183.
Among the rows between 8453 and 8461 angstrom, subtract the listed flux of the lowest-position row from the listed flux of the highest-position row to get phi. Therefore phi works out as 1.6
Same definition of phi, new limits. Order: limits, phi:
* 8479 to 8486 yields -0.6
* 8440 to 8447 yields -2.7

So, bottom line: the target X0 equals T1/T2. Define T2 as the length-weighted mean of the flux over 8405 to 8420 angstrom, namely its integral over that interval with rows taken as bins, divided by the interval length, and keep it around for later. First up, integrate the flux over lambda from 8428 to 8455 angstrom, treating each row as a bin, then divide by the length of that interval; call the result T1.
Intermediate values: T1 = 181.5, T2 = 187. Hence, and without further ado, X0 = 0.971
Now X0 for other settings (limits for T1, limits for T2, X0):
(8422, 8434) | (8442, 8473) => 0.979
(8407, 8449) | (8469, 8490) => 0.992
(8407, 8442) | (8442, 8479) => 0.982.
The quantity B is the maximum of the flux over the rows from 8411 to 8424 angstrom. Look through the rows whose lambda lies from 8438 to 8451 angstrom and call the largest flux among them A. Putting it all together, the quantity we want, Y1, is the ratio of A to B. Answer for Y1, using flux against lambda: 0.99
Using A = 193.6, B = 195.7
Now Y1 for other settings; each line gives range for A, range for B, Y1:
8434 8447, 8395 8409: 0.99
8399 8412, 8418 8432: 1.01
